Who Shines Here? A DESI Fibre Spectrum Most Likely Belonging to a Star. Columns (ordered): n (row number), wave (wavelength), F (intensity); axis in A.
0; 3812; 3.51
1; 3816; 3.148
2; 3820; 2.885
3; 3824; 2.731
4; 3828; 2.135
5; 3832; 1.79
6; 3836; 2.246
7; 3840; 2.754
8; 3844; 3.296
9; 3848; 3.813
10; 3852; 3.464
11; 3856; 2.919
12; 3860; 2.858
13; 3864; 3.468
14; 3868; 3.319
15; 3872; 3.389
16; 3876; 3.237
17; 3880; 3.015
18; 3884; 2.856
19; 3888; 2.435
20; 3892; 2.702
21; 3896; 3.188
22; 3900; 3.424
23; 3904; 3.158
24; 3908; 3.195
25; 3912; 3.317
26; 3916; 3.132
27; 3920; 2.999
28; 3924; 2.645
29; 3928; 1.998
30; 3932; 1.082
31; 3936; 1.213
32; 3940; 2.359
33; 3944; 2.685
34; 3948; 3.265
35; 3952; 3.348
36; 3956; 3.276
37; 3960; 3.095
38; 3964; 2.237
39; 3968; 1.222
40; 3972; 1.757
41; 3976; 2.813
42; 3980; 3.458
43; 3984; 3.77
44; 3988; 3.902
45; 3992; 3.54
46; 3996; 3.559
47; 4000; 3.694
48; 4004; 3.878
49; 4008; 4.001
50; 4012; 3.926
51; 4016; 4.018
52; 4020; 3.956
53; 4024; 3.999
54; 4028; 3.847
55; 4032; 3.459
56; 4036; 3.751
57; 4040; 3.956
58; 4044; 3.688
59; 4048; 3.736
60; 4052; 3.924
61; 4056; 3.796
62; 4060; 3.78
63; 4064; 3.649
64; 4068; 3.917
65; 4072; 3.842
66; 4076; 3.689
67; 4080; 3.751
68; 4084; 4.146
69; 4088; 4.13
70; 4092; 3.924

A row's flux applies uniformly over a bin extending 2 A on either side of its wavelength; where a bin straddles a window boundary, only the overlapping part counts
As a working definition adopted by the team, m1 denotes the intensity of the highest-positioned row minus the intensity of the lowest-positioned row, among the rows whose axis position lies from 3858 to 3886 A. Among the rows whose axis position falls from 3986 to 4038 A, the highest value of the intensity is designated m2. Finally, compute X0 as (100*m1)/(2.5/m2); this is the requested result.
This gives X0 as 0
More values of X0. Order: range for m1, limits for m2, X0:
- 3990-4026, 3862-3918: 64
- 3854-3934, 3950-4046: -295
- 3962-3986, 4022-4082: 245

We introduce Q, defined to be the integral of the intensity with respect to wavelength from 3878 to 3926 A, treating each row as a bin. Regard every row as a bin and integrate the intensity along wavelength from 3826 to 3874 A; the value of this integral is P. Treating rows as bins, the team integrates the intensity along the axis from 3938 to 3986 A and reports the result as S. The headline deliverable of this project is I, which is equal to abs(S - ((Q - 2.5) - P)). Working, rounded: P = 142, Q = 144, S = 133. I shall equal 133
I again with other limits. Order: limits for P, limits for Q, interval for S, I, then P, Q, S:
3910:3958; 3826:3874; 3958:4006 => 134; 125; 142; 148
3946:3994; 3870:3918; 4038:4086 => 181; 143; 148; 183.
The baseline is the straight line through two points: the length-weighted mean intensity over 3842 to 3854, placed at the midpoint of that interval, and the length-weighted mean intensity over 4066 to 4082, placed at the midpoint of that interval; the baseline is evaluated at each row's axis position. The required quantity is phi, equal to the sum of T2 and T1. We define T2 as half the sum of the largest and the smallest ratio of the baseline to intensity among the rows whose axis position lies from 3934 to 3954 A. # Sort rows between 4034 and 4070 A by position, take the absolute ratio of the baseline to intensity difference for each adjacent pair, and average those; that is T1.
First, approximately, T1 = 0.04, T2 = 2.04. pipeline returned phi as 2.08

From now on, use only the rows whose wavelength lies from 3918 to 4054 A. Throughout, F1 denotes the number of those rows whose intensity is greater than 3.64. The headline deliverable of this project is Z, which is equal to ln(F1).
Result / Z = 2.7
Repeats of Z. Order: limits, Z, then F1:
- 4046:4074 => 1.9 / 7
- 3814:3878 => 0.0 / 1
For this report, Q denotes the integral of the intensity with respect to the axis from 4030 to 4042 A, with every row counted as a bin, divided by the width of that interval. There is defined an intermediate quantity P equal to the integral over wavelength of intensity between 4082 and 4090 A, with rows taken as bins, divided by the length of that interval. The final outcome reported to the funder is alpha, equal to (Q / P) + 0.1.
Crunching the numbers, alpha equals 1.00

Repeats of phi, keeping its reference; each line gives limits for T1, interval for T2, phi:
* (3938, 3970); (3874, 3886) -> 1.51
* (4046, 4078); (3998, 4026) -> 1.00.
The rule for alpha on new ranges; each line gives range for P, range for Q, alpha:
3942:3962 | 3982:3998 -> 1.28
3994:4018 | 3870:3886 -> 0.91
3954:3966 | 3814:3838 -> 0.97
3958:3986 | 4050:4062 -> 1.56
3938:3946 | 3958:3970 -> 0.97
